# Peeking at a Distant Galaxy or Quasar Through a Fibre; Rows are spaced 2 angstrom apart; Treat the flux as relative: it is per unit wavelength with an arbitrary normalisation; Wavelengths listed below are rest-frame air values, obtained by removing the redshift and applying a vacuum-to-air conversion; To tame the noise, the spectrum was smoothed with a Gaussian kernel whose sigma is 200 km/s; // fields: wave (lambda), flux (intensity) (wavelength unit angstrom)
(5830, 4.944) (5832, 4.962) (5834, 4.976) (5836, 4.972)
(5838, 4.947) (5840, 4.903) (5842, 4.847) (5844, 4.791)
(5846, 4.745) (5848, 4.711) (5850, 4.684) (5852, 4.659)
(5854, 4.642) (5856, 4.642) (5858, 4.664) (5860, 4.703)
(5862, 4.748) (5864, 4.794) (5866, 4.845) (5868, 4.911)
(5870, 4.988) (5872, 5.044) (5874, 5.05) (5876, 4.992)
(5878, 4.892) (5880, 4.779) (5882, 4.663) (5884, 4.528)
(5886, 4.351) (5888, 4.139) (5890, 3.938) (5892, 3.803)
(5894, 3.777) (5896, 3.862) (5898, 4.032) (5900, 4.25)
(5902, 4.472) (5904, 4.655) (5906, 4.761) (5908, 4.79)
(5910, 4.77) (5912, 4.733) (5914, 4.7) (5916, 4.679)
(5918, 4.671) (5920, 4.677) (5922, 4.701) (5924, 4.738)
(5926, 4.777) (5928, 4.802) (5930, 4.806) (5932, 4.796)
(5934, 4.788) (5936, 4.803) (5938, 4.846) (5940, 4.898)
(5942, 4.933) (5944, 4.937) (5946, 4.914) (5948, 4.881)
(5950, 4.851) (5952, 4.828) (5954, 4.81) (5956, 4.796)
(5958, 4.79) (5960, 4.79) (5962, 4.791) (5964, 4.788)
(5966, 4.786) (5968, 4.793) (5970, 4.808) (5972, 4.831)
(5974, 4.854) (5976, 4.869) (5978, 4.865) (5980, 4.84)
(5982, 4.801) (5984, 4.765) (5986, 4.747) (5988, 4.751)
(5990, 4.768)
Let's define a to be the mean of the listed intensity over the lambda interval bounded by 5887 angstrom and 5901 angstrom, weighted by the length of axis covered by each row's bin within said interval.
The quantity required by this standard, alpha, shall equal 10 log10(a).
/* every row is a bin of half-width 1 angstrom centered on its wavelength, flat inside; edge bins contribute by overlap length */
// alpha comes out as 5.99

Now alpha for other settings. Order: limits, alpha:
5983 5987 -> 6.77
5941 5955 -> 6.88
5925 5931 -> 6.81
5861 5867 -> 6.81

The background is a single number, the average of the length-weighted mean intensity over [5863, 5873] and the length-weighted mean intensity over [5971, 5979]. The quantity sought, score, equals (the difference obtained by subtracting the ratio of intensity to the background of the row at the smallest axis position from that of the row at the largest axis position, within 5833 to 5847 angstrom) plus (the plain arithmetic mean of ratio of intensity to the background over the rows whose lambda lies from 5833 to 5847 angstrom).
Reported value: 0.95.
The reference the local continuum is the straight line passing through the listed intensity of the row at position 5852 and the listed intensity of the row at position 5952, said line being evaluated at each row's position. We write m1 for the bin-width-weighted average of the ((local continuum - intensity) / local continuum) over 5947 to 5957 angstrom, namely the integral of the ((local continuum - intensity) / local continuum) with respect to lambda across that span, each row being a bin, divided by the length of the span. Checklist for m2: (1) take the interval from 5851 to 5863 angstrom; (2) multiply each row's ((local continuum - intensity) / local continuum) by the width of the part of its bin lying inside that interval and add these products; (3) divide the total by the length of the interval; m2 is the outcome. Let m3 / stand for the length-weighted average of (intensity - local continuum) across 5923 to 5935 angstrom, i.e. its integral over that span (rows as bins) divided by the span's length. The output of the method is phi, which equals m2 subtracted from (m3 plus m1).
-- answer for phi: 0.00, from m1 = 0.00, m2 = -0.002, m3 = -0.005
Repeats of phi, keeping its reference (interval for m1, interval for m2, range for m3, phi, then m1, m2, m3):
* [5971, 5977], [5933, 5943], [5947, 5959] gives 0.01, 0.00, -0.010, -0.004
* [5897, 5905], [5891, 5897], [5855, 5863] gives -0.09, 0.08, 0.194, 0.018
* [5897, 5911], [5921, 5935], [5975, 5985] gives -0.01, 0.05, 0.003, -0.047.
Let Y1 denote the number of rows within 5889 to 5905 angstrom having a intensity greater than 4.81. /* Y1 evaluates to 0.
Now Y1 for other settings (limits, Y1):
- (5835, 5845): 4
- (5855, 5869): 2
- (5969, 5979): 4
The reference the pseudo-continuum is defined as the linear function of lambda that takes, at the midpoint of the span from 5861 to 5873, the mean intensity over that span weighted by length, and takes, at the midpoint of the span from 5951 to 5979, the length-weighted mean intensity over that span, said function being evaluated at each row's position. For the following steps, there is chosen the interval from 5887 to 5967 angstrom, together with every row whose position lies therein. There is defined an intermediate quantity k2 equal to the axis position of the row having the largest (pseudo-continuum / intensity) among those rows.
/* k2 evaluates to 5894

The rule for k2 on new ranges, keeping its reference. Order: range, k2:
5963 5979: 5966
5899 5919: 5900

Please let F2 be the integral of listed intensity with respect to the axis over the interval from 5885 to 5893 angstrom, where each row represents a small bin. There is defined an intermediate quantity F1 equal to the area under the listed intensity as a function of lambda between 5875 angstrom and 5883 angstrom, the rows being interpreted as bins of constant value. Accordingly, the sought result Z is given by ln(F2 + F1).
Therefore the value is 4.26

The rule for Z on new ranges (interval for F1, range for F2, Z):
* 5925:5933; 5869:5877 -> 4.36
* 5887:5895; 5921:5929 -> 4.24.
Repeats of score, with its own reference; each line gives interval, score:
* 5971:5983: 0.99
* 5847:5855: 0.94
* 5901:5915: 1.01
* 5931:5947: 1.02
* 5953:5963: 0.98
